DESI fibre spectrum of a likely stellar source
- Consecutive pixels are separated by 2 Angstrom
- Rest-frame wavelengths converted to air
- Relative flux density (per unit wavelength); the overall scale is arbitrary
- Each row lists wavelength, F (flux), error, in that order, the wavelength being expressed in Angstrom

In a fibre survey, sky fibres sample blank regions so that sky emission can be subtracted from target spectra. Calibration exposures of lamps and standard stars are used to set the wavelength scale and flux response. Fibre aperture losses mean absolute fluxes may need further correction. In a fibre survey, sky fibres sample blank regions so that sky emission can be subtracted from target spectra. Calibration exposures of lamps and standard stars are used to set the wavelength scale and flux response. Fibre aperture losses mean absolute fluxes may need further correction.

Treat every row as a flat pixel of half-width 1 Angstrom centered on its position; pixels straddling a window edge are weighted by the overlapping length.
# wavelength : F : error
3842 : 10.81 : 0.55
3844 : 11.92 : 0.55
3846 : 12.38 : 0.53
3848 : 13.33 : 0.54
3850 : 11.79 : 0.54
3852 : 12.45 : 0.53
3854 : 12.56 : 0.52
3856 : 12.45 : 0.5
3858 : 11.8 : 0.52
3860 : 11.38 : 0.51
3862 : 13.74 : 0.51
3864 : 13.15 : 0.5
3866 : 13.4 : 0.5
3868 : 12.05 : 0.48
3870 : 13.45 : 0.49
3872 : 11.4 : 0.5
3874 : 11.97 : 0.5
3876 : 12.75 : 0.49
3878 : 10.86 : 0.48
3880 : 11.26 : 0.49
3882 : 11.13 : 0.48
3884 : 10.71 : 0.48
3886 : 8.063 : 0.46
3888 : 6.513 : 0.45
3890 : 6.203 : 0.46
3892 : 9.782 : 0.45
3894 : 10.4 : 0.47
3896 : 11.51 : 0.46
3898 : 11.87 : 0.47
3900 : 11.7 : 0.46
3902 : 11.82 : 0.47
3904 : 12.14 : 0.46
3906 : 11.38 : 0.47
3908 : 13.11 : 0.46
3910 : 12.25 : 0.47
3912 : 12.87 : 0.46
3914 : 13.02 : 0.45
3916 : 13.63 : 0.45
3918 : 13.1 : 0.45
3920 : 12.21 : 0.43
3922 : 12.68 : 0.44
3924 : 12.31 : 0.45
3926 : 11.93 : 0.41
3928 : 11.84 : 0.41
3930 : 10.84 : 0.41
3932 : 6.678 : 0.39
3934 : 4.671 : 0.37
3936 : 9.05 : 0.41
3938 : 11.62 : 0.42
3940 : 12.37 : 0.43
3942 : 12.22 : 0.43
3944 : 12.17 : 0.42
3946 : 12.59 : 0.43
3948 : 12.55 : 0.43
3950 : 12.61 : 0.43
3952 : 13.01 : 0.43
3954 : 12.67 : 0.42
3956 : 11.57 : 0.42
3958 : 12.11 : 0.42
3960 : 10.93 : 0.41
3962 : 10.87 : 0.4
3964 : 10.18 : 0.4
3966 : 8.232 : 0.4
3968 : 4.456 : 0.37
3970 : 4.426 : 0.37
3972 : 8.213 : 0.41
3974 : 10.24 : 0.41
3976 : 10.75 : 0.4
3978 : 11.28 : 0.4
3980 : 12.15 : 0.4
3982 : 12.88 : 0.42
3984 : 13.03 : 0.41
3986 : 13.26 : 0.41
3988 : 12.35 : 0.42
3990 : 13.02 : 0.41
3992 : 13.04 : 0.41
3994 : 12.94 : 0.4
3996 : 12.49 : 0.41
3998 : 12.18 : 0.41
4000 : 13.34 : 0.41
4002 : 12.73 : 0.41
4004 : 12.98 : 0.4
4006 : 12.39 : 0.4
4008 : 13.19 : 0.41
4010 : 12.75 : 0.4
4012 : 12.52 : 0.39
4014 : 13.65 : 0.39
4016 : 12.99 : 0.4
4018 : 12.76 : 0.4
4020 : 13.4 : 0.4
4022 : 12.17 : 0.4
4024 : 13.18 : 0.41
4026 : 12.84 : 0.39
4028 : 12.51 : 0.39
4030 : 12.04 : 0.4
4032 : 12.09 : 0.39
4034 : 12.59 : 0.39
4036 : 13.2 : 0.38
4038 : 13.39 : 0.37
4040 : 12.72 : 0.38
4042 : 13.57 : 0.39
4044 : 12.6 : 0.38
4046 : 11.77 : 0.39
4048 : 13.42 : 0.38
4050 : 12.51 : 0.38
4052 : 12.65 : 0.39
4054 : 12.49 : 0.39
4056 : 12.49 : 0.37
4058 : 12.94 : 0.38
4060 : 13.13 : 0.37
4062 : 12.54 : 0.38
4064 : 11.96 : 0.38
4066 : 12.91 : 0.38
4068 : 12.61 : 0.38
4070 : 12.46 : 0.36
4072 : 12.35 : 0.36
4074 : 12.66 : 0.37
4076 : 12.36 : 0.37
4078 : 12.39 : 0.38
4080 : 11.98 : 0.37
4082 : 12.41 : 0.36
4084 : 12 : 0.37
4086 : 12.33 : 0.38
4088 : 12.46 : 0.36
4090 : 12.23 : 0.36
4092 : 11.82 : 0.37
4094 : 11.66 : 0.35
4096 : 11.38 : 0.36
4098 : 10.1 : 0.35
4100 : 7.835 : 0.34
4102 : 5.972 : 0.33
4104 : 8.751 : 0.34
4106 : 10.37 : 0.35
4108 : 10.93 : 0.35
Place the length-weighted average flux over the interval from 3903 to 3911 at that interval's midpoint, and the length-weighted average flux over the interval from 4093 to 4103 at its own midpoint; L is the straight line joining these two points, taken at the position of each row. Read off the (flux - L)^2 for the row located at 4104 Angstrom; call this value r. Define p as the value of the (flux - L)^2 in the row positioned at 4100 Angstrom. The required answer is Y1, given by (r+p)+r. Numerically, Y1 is 3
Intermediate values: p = 2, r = 0.3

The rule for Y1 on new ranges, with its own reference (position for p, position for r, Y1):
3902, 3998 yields 4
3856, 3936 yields 15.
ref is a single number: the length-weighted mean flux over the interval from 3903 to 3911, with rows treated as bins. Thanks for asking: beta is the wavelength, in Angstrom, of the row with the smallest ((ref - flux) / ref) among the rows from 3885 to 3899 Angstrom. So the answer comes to 3898 Angstrom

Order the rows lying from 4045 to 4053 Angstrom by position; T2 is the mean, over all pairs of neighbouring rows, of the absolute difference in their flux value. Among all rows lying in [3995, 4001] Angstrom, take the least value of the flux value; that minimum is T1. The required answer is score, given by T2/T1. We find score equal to 0.07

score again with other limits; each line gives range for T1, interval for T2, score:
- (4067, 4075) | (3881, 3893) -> 0.14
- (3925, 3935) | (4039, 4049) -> 0.23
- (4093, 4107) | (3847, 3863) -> 0.14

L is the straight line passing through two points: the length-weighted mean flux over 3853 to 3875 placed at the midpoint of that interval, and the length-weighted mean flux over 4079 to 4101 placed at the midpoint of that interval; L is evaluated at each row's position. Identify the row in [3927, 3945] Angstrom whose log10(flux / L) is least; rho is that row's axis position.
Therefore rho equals 3934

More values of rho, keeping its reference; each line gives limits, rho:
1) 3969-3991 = 3970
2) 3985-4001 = 3998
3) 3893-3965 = 3934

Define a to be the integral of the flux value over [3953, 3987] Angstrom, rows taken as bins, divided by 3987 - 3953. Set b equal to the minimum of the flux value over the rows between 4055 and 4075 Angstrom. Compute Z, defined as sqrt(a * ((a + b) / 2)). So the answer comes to 10.8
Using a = 10.4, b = 11.96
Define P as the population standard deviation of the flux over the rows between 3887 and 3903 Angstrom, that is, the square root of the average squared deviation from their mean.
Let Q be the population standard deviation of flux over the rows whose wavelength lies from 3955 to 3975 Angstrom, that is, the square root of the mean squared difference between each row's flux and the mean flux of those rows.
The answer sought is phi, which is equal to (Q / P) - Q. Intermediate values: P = 2.20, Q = 2.63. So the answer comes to -1.43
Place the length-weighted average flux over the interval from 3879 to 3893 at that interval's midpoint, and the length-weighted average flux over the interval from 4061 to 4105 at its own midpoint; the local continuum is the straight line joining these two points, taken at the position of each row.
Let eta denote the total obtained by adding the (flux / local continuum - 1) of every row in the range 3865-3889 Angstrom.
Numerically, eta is 2.9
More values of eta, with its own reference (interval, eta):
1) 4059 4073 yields 0.8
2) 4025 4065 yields 3.0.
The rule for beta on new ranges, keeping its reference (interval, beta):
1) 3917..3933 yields 3918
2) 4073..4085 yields 4074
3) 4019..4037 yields 4020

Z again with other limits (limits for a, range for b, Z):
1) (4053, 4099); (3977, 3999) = 12.0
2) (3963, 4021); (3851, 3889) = 10.3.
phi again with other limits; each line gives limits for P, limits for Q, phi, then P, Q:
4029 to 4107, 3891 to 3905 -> -0.27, 1.49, 0.81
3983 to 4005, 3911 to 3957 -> 3.79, 0.35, 2.07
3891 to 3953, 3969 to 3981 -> -1.18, 1.85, 2.57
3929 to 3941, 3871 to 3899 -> -1.23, 2.75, 1.94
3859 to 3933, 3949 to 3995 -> -1.15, 1.87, 2.48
